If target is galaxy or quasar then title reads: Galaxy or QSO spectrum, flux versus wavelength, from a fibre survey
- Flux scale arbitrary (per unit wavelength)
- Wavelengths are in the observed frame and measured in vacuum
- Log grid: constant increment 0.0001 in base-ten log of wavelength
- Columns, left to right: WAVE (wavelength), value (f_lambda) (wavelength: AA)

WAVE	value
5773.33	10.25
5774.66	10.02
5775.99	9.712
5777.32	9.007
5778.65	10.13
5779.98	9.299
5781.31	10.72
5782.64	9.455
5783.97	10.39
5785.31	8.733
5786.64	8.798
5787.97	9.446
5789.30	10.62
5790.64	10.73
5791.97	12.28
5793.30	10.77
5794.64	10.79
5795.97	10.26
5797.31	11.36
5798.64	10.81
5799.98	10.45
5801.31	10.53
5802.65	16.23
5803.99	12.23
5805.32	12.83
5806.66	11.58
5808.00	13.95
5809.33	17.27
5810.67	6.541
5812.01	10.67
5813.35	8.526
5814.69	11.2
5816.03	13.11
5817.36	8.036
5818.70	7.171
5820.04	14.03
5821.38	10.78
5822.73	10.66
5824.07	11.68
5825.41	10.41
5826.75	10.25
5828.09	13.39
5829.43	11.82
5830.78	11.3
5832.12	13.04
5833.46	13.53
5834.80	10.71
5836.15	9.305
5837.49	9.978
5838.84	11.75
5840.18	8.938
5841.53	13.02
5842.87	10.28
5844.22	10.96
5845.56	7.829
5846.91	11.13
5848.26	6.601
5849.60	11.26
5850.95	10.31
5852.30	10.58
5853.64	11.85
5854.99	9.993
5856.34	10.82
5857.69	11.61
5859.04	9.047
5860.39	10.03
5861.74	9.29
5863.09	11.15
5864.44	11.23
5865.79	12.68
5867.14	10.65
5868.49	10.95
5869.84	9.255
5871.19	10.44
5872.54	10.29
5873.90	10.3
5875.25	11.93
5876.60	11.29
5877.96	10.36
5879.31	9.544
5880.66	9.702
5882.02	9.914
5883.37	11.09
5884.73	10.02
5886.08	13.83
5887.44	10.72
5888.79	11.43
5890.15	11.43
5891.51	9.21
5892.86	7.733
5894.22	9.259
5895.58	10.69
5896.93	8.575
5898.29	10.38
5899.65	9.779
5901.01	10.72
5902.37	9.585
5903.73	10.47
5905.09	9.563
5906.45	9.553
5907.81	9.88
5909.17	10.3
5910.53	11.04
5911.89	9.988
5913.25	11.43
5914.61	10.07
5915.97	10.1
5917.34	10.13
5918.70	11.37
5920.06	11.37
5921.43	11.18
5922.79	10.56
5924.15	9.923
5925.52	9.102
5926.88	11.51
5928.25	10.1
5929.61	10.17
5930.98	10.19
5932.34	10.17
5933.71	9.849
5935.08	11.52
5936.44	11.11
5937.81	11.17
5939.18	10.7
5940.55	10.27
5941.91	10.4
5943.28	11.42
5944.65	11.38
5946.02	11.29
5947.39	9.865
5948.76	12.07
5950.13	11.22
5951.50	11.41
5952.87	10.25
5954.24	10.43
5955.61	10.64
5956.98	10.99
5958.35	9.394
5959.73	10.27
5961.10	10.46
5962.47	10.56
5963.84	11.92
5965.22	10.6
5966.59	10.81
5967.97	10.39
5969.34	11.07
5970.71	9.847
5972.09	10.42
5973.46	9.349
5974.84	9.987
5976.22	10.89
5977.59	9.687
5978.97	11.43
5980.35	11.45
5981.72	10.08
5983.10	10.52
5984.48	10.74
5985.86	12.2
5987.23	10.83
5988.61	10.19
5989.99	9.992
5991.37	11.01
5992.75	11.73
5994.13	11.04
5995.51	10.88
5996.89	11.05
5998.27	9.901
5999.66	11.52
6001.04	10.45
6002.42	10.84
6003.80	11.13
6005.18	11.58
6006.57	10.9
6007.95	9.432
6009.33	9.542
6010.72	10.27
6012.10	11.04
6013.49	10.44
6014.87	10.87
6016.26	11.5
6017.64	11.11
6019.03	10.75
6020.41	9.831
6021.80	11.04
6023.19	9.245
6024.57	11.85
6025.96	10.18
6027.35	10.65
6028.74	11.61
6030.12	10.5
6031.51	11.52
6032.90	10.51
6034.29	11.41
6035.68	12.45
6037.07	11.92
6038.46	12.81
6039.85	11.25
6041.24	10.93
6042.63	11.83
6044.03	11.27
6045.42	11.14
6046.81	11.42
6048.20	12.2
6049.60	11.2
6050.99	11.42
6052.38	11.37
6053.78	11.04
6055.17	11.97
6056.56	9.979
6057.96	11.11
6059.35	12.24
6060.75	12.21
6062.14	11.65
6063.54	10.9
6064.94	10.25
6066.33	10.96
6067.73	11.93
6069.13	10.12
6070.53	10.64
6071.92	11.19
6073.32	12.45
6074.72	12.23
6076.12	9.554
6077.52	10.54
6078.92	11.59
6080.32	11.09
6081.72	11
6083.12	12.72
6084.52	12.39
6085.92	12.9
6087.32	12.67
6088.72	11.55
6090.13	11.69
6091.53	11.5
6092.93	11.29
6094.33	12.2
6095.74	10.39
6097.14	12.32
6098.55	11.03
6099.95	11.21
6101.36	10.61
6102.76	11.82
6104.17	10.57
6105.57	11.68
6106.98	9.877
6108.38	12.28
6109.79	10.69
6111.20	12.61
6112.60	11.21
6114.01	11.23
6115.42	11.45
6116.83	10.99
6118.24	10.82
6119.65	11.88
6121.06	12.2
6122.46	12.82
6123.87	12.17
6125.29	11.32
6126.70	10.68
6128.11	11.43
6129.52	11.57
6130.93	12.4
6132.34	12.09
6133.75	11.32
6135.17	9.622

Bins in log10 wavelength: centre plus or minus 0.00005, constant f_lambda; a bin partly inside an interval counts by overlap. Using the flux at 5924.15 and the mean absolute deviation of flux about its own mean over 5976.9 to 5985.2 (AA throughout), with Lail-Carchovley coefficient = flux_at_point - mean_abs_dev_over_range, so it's 9.4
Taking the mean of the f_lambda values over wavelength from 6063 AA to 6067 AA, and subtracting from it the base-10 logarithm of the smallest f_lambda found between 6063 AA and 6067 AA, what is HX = 9.69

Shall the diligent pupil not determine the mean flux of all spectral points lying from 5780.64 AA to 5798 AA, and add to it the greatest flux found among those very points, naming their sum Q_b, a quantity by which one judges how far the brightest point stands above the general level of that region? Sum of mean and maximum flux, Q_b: 22.6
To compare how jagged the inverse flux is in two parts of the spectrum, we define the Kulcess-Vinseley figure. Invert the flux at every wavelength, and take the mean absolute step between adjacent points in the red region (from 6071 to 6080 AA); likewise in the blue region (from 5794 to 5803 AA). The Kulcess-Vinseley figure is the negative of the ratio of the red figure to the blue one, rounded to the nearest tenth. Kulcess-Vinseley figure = -1.1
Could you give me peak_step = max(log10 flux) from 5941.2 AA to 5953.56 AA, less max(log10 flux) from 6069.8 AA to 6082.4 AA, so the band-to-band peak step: -0.013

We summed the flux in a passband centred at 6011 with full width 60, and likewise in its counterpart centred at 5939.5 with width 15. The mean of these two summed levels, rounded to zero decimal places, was 294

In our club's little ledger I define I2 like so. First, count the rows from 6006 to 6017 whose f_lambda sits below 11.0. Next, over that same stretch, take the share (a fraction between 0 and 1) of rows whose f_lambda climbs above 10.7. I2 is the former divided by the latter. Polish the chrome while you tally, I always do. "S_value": 12.0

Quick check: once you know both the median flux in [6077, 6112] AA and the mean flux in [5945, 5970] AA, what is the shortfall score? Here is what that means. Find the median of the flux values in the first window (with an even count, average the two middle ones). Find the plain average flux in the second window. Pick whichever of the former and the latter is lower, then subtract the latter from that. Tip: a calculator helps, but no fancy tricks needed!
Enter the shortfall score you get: 0.00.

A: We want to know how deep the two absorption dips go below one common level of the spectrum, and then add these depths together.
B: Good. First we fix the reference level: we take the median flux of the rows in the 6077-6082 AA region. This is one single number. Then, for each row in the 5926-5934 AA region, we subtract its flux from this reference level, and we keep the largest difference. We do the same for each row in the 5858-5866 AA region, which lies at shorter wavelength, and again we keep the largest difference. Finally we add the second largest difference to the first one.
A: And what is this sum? 3.19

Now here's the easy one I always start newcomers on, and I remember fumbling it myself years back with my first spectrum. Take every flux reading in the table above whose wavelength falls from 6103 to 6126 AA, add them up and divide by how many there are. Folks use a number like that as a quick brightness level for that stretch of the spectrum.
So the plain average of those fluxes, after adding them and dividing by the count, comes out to 11.5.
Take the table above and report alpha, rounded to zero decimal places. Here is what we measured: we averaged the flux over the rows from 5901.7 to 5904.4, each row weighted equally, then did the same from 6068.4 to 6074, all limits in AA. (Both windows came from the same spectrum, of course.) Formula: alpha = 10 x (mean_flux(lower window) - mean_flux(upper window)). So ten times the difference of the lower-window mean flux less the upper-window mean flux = -11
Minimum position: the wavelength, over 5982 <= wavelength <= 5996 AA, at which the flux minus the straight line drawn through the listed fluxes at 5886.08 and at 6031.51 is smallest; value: 5989.99 AA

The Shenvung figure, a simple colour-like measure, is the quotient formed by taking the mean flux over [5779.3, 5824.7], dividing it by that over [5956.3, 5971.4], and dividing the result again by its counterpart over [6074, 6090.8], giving 0.0887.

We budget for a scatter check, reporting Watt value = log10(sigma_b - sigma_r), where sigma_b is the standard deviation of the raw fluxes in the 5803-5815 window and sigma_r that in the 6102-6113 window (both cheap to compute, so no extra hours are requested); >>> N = 0.3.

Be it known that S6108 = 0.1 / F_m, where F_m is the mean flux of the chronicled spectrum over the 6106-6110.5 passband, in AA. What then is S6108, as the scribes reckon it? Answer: 0.0091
